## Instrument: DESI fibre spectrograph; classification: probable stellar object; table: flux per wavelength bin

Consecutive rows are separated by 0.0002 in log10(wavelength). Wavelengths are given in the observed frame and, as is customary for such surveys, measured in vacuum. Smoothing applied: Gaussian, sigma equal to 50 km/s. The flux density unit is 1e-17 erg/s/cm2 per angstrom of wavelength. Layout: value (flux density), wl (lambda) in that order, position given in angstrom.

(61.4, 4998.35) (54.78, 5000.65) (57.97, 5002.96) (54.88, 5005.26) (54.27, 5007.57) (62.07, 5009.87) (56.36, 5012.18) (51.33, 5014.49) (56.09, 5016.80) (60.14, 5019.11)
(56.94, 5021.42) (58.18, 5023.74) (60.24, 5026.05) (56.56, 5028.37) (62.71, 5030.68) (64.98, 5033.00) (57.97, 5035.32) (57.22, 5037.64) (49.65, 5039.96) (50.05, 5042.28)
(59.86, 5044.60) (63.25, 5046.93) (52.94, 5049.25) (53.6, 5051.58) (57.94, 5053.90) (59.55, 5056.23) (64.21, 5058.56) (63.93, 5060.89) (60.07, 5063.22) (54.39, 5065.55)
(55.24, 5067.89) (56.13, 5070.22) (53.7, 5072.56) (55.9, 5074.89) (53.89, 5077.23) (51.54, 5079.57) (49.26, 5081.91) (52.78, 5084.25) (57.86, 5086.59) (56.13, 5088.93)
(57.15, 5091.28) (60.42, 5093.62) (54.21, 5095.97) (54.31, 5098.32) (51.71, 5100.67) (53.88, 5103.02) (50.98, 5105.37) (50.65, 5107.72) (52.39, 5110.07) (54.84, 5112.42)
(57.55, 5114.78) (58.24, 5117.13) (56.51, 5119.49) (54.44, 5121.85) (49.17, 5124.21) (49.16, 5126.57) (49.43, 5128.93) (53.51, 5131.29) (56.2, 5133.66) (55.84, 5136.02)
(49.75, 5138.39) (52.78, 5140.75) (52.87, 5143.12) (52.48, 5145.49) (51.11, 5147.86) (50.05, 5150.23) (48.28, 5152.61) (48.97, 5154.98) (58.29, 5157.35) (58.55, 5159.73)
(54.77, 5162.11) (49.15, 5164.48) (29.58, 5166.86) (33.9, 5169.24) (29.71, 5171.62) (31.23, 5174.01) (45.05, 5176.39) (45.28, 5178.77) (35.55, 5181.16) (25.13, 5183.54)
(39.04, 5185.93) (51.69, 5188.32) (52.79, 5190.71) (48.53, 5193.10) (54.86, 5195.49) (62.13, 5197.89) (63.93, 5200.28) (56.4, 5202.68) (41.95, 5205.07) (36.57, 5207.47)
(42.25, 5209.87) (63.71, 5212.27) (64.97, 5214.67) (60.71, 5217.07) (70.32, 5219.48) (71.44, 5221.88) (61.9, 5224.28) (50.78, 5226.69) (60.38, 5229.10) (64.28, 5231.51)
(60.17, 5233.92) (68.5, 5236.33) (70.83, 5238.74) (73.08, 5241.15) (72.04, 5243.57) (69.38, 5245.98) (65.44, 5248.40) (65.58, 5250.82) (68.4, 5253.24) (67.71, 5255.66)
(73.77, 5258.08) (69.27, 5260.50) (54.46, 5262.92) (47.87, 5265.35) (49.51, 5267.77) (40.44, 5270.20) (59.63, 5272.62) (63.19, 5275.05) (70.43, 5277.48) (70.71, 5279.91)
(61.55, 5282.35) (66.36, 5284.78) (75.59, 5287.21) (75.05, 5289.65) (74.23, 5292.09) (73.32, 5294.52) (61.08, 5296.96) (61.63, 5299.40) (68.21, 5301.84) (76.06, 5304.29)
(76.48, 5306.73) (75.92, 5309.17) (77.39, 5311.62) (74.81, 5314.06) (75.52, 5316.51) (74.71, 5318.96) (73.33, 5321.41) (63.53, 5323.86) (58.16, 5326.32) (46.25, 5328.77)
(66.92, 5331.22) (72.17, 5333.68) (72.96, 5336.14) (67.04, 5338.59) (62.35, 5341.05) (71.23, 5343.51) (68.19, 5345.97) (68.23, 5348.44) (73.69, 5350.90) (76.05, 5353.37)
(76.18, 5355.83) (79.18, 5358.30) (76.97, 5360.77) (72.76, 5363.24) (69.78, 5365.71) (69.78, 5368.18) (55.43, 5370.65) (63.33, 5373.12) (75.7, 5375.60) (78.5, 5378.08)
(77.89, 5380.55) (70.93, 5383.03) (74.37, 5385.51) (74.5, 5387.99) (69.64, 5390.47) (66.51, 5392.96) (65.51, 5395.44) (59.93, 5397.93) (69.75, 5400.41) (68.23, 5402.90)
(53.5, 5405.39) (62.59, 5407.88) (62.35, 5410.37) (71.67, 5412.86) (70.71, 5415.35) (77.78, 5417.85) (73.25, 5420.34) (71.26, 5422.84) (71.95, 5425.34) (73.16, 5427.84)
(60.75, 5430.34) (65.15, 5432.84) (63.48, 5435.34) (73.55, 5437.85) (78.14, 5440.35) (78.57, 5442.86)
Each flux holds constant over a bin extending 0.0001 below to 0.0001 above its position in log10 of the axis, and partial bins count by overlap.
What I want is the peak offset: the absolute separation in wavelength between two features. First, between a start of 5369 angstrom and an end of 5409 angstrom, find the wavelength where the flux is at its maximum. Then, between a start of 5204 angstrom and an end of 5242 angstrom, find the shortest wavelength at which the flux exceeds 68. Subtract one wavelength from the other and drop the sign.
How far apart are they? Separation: 158.6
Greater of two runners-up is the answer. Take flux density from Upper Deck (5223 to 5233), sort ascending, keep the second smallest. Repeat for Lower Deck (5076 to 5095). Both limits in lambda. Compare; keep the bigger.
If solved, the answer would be 60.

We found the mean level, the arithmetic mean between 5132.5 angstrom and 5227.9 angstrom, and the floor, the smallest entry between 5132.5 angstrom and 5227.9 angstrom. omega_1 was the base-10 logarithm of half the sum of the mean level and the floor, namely 1.58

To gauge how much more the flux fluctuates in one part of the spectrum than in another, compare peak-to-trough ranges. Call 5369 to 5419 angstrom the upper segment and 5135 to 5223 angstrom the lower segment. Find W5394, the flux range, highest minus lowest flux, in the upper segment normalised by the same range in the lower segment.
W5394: 0.54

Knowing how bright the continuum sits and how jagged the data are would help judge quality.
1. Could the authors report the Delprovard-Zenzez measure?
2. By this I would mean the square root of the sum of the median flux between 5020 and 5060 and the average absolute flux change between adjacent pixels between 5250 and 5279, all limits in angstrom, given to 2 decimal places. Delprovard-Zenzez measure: 8.06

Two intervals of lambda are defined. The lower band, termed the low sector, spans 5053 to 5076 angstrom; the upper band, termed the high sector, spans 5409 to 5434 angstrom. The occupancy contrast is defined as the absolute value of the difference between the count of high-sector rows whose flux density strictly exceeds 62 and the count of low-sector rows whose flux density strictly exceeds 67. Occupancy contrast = 9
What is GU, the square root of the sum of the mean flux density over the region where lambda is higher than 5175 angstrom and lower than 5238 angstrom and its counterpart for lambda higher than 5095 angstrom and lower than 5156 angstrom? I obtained 10.3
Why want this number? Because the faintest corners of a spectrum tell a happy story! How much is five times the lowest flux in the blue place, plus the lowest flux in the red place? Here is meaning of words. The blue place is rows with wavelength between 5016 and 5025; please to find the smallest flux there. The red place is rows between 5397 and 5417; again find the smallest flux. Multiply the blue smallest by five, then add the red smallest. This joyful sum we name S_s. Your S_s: 334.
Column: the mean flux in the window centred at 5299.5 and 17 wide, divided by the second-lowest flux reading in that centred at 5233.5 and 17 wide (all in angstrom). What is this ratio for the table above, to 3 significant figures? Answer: 1.17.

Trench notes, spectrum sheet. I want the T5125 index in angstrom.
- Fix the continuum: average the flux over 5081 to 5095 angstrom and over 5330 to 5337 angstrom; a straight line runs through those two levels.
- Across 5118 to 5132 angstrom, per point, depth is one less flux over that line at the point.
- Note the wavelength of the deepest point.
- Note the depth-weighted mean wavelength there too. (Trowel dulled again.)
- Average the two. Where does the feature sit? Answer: 5126.6 angstrom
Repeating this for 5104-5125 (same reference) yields 5119.2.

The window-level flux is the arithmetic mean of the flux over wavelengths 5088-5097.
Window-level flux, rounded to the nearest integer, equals 57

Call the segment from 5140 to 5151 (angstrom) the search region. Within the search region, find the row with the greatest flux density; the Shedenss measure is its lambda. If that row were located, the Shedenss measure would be 5143.12 angstrom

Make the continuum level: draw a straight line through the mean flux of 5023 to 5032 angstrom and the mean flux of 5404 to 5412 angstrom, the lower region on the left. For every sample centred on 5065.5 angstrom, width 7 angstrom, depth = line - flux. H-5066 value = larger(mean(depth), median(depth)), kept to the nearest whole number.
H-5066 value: 4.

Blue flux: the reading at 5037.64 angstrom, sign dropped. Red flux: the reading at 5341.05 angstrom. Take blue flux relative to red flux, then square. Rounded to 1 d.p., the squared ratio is 0.8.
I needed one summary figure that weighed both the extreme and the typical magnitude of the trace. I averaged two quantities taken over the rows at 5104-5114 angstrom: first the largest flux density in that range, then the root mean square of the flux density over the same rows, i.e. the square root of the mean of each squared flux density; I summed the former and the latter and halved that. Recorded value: 54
